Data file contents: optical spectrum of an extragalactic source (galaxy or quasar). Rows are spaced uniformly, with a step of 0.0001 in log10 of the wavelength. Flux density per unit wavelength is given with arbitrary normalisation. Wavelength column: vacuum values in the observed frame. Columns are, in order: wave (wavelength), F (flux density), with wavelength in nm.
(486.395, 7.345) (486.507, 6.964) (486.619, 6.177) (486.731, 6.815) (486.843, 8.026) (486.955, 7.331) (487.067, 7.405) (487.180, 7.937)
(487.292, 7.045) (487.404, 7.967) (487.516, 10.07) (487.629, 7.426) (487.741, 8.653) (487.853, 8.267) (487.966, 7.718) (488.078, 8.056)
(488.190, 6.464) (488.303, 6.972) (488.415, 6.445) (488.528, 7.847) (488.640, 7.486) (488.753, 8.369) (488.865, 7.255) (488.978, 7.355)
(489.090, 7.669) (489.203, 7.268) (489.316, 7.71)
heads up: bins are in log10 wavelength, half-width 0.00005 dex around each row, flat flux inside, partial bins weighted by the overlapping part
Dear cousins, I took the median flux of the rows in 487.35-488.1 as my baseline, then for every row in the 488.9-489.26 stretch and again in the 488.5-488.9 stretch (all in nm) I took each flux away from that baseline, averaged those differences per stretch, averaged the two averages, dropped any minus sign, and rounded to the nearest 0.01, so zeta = 0.47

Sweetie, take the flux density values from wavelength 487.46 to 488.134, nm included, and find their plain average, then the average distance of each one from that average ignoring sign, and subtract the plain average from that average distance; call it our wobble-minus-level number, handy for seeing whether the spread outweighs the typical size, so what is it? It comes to -7.7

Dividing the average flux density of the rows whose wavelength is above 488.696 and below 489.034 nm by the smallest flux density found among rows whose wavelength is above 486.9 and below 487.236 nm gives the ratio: 1.04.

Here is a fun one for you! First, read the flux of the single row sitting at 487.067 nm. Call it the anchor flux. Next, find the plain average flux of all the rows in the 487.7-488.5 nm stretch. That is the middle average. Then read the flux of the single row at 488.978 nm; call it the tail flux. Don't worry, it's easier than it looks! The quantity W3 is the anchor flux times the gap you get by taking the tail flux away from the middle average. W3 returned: 1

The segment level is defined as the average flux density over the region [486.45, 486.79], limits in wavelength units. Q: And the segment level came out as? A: 6.7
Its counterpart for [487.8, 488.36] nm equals 7.5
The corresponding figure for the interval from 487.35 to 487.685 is 8.5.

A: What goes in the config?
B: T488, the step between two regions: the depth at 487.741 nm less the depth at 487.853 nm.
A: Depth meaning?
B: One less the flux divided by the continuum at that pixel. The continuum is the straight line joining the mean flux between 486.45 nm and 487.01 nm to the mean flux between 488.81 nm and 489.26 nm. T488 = -0.06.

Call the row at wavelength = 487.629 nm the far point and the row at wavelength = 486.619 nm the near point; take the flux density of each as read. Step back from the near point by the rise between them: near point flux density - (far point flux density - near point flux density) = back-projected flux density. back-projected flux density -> 4.9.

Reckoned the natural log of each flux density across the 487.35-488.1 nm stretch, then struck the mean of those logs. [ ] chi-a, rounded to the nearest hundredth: 2.11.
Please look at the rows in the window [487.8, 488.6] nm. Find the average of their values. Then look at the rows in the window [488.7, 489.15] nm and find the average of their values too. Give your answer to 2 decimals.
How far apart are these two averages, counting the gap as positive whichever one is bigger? 0.27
